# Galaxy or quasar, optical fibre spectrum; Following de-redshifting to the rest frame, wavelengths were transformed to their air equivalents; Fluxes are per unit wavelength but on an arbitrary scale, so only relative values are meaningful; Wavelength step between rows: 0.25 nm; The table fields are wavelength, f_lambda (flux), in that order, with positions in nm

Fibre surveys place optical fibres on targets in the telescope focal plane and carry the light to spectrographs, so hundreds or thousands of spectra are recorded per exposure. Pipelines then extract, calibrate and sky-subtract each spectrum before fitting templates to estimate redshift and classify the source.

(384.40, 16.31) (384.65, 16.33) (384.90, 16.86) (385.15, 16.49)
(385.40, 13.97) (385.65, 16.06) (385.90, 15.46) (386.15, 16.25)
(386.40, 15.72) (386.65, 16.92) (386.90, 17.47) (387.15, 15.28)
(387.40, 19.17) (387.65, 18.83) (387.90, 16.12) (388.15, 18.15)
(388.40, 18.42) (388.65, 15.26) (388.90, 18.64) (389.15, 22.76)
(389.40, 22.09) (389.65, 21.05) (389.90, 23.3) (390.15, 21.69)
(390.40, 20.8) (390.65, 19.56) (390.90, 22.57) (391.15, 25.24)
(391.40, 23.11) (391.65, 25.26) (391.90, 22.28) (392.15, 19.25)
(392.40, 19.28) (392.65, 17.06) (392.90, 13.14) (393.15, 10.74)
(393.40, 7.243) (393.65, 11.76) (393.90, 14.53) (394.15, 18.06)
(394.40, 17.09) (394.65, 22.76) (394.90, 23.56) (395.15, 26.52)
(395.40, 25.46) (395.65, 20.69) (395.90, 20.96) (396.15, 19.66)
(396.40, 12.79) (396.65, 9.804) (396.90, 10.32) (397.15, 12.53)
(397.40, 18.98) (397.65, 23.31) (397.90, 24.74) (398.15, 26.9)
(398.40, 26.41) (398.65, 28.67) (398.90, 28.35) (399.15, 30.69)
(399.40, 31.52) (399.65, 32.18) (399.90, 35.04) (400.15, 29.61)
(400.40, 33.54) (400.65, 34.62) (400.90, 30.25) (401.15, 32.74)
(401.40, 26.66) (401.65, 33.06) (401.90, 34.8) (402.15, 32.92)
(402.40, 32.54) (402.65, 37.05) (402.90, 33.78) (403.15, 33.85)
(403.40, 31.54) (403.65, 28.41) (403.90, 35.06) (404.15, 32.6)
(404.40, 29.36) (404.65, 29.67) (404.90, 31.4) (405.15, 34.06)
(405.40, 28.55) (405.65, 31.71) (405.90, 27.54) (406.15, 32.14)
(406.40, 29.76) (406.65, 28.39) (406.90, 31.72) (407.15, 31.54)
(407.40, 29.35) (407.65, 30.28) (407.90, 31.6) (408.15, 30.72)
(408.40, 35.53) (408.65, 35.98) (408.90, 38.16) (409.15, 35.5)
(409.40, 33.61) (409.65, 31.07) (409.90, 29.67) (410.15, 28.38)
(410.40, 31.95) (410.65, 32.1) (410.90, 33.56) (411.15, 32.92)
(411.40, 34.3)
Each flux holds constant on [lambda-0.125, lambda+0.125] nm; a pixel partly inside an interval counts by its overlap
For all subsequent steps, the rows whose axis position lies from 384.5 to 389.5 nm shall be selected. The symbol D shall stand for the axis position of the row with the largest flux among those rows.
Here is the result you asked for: 389.15 nm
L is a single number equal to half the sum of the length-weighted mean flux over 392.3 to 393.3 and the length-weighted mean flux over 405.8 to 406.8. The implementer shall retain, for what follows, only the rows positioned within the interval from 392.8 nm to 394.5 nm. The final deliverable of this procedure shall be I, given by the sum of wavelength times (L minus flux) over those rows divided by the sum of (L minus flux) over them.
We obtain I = 393.51 nm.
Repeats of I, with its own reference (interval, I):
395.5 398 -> 396.65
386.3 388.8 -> 387.50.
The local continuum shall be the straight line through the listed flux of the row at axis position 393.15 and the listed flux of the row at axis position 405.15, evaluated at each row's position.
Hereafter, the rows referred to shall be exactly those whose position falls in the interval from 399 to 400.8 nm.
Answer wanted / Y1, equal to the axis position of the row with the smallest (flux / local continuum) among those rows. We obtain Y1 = 400.15 nm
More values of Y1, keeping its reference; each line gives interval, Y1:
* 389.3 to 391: 390.65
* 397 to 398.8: 397.15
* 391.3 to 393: 392.90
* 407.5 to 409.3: 408.15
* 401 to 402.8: 401.40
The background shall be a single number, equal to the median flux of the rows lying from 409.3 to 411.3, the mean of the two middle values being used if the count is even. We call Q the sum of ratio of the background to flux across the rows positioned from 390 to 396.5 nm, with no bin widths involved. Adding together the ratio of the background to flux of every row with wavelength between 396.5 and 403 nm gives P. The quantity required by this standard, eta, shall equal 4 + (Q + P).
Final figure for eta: 85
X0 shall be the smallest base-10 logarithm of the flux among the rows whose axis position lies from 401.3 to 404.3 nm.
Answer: 1.4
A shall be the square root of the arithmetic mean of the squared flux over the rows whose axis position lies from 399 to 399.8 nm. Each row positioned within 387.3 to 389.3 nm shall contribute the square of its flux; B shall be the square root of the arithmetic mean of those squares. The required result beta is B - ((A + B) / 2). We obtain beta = -6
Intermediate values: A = 31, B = 18.5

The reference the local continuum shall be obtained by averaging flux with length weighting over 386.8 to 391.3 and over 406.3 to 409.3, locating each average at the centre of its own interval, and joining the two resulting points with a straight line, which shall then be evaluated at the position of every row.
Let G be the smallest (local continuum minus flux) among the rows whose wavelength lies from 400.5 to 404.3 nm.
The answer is -8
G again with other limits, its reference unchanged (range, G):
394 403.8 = -8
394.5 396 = -3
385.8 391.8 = -4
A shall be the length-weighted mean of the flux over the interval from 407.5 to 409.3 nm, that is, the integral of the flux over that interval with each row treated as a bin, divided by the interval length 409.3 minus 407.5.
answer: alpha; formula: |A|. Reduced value 33.9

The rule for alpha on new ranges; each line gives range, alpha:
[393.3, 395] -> 16.5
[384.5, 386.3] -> 15.9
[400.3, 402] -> 32.2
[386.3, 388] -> 17.1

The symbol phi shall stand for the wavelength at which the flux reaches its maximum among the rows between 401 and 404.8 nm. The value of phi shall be 402.65 nm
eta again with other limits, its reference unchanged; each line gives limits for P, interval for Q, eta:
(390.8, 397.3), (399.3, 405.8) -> 82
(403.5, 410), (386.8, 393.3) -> 75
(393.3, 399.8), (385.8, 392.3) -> 94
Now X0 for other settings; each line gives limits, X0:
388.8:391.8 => 1.3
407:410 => 1.5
